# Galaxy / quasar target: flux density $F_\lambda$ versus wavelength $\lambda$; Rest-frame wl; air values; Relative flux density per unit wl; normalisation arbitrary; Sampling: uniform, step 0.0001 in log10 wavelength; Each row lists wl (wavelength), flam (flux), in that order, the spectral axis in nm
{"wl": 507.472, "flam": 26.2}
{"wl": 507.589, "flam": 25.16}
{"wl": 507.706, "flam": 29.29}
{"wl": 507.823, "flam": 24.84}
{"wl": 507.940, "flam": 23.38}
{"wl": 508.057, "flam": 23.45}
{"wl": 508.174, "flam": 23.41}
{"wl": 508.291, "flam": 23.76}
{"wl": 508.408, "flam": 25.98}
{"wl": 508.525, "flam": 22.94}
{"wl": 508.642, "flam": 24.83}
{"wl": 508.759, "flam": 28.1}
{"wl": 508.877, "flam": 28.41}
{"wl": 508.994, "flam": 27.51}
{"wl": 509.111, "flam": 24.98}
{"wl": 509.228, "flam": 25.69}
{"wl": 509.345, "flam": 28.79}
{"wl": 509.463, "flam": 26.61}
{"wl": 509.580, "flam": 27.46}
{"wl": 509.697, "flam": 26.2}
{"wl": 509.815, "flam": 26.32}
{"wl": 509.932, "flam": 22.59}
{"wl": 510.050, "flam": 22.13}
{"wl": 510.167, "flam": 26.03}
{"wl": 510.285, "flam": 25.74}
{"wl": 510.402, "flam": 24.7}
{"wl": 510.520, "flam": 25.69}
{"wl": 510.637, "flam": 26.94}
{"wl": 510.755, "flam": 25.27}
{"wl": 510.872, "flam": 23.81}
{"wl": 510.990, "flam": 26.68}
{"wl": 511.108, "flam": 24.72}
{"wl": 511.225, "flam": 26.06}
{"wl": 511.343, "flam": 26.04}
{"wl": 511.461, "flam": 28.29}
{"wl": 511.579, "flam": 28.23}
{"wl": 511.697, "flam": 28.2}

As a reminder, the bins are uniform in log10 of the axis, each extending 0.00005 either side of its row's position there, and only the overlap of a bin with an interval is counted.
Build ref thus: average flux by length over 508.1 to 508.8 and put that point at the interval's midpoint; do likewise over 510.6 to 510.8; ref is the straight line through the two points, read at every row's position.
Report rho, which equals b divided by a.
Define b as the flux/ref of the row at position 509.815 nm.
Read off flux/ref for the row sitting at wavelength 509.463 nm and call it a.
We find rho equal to 0.98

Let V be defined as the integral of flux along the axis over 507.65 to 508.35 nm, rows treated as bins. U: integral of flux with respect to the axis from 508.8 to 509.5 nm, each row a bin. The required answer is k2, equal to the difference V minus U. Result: -1.6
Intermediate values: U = 18.9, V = 17.3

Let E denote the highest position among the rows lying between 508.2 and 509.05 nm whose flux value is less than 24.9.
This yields 508.642 nm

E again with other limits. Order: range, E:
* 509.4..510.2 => 510.050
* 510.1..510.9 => 510.872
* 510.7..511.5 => 511.108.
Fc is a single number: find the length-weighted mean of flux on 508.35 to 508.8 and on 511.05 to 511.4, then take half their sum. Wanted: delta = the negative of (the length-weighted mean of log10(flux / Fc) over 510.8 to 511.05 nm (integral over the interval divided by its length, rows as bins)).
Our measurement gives 0.005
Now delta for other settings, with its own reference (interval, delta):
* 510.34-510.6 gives 0.003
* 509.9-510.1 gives 0.057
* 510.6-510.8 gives -0.009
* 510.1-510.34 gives -0.004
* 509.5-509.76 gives -0.021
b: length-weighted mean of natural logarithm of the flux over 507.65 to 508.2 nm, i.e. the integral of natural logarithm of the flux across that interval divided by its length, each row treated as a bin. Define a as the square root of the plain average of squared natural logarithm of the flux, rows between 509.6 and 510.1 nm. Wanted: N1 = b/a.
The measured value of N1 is 1.01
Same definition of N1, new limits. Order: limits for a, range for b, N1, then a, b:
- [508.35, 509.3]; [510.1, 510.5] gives 0.99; 3.26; 3.24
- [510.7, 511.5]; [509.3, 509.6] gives 1.02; 3.25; 3.31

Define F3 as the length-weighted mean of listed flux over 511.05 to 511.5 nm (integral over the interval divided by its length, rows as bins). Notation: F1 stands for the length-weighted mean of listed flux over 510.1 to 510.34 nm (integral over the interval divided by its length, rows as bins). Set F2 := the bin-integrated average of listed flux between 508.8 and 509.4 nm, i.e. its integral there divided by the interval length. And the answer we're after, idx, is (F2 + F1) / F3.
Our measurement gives 2.02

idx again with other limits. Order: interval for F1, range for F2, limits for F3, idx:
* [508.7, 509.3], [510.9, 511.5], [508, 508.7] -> 2.21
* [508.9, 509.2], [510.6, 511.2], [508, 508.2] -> 2.22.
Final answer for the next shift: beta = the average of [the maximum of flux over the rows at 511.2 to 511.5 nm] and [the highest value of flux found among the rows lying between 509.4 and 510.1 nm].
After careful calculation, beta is 27.9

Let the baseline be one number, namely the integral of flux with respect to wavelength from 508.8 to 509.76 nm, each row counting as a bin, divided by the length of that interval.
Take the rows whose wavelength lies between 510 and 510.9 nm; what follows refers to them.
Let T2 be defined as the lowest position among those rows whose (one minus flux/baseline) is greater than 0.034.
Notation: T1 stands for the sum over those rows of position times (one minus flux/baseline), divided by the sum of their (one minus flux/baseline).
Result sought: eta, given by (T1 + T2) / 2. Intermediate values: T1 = 510.41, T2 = 510.050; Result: 510.23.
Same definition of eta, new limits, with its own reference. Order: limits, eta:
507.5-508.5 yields 507.84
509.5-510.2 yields 509.96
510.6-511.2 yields 510.84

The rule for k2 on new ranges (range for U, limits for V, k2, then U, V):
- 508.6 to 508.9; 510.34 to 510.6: -1.5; 8.1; 6.6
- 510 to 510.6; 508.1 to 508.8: 2.3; 15.0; 17.3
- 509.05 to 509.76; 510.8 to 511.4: -3.6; 18.9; 15.3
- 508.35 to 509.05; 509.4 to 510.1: -0.7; 18.4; 17.7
